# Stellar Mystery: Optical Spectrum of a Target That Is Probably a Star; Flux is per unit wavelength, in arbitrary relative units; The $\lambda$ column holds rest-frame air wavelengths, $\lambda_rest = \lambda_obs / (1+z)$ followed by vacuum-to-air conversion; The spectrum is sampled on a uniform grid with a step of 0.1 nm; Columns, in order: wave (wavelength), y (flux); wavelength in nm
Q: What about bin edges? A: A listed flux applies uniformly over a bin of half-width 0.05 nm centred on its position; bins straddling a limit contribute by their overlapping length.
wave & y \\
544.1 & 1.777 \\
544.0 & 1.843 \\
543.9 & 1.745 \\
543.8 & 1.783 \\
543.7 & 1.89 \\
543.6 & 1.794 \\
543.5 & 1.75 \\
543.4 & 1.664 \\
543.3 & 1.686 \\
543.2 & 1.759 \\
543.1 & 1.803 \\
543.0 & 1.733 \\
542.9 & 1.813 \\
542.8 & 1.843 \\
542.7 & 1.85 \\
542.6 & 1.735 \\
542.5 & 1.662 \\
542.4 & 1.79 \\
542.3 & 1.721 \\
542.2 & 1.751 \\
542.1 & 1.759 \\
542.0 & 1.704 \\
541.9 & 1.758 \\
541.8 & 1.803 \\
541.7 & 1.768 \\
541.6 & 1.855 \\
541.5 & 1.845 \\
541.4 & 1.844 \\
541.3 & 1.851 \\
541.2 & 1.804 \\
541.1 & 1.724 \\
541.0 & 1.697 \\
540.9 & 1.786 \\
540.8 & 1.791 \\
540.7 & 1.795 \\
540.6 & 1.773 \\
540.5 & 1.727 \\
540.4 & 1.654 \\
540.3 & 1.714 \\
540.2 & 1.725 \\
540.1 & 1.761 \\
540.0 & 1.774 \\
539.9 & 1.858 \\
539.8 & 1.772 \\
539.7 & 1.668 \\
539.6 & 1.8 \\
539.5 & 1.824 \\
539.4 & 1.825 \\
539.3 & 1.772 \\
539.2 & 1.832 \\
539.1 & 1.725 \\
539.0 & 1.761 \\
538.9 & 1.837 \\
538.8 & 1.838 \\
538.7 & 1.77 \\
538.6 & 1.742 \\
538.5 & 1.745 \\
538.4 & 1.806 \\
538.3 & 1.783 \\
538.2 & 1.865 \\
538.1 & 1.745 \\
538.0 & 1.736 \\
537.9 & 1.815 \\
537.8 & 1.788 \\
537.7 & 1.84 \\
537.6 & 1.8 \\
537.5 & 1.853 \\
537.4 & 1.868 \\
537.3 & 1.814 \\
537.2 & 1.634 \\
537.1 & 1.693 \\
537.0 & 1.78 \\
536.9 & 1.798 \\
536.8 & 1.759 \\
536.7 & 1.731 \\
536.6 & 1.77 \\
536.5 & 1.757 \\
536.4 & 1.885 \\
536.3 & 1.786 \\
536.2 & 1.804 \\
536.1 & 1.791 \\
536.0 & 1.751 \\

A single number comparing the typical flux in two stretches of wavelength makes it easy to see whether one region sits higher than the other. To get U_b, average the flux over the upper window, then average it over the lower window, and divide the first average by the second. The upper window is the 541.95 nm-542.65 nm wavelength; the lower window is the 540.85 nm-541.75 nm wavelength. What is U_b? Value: 0.96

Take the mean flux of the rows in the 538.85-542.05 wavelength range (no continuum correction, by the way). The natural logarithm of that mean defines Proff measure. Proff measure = 0.574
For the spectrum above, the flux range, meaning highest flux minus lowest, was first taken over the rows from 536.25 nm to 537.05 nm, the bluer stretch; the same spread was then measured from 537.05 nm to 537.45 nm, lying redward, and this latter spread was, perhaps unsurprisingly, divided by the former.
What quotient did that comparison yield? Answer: 1.5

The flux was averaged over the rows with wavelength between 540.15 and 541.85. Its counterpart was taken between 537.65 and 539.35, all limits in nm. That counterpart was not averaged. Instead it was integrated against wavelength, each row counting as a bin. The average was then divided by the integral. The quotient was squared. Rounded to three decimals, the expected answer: 0.340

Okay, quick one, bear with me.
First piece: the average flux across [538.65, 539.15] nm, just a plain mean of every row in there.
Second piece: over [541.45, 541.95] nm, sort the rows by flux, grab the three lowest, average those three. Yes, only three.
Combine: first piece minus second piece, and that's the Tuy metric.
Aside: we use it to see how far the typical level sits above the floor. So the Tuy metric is 0.010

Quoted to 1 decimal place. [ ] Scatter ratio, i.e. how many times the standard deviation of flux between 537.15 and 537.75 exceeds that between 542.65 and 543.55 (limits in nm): 1.3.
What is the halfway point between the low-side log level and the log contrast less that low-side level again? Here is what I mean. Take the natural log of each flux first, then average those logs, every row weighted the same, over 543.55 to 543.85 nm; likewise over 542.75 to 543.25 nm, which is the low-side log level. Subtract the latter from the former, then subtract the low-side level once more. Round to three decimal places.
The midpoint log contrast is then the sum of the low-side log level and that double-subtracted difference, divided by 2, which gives 0.009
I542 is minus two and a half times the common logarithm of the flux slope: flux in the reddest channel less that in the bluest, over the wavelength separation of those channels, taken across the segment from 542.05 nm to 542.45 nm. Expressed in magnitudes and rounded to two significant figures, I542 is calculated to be 2.5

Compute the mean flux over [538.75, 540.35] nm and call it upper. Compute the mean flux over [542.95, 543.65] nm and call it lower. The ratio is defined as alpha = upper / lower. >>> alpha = 1.022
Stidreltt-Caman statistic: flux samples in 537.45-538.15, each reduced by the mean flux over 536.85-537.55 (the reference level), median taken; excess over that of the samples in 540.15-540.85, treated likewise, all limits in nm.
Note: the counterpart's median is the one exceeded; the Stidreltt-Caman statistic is 0.07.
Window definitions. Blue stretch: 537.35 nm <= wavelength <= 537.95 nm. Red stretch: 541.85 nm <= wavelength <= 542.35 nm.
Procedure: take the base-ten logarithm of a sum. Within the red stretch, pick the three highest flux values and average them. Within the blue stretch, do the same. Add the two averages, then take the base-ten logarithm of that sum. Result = 0.557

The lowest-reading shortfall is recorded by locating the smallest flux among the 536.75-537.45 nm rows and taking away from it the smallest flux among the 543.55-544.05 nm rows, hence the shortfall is -0.11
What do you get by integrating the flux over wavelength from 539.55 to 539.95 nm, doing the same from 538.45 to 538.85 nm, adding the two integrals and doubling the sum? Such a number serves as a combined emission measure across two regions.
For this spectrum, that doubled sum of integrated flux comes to 2.84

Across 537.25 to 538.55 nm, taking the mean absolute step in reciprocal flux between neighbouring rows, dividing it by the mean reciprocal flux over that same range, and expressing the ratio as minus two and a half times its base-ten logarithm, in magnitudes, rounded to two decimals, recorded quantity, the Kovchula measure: 3.87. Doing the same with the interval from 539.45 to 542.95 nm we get 3.86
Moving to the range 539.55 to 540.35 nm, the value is 3.56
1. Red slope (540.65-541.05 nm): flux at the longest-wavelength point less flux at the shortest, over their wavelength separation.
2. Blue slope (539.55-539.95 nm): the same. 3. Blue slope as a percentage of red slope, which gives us -59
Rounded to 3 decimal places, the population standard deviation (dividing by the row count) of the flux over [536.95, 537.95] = 0.069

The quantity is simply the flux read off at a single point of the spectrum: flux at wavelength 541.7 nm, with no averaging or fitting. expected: 1.768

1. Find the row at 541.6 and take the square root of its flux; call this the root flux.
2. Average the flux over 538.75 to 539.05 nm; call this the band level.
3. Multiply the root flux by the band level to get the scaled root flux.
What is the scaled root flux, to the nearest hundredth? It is 2.47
